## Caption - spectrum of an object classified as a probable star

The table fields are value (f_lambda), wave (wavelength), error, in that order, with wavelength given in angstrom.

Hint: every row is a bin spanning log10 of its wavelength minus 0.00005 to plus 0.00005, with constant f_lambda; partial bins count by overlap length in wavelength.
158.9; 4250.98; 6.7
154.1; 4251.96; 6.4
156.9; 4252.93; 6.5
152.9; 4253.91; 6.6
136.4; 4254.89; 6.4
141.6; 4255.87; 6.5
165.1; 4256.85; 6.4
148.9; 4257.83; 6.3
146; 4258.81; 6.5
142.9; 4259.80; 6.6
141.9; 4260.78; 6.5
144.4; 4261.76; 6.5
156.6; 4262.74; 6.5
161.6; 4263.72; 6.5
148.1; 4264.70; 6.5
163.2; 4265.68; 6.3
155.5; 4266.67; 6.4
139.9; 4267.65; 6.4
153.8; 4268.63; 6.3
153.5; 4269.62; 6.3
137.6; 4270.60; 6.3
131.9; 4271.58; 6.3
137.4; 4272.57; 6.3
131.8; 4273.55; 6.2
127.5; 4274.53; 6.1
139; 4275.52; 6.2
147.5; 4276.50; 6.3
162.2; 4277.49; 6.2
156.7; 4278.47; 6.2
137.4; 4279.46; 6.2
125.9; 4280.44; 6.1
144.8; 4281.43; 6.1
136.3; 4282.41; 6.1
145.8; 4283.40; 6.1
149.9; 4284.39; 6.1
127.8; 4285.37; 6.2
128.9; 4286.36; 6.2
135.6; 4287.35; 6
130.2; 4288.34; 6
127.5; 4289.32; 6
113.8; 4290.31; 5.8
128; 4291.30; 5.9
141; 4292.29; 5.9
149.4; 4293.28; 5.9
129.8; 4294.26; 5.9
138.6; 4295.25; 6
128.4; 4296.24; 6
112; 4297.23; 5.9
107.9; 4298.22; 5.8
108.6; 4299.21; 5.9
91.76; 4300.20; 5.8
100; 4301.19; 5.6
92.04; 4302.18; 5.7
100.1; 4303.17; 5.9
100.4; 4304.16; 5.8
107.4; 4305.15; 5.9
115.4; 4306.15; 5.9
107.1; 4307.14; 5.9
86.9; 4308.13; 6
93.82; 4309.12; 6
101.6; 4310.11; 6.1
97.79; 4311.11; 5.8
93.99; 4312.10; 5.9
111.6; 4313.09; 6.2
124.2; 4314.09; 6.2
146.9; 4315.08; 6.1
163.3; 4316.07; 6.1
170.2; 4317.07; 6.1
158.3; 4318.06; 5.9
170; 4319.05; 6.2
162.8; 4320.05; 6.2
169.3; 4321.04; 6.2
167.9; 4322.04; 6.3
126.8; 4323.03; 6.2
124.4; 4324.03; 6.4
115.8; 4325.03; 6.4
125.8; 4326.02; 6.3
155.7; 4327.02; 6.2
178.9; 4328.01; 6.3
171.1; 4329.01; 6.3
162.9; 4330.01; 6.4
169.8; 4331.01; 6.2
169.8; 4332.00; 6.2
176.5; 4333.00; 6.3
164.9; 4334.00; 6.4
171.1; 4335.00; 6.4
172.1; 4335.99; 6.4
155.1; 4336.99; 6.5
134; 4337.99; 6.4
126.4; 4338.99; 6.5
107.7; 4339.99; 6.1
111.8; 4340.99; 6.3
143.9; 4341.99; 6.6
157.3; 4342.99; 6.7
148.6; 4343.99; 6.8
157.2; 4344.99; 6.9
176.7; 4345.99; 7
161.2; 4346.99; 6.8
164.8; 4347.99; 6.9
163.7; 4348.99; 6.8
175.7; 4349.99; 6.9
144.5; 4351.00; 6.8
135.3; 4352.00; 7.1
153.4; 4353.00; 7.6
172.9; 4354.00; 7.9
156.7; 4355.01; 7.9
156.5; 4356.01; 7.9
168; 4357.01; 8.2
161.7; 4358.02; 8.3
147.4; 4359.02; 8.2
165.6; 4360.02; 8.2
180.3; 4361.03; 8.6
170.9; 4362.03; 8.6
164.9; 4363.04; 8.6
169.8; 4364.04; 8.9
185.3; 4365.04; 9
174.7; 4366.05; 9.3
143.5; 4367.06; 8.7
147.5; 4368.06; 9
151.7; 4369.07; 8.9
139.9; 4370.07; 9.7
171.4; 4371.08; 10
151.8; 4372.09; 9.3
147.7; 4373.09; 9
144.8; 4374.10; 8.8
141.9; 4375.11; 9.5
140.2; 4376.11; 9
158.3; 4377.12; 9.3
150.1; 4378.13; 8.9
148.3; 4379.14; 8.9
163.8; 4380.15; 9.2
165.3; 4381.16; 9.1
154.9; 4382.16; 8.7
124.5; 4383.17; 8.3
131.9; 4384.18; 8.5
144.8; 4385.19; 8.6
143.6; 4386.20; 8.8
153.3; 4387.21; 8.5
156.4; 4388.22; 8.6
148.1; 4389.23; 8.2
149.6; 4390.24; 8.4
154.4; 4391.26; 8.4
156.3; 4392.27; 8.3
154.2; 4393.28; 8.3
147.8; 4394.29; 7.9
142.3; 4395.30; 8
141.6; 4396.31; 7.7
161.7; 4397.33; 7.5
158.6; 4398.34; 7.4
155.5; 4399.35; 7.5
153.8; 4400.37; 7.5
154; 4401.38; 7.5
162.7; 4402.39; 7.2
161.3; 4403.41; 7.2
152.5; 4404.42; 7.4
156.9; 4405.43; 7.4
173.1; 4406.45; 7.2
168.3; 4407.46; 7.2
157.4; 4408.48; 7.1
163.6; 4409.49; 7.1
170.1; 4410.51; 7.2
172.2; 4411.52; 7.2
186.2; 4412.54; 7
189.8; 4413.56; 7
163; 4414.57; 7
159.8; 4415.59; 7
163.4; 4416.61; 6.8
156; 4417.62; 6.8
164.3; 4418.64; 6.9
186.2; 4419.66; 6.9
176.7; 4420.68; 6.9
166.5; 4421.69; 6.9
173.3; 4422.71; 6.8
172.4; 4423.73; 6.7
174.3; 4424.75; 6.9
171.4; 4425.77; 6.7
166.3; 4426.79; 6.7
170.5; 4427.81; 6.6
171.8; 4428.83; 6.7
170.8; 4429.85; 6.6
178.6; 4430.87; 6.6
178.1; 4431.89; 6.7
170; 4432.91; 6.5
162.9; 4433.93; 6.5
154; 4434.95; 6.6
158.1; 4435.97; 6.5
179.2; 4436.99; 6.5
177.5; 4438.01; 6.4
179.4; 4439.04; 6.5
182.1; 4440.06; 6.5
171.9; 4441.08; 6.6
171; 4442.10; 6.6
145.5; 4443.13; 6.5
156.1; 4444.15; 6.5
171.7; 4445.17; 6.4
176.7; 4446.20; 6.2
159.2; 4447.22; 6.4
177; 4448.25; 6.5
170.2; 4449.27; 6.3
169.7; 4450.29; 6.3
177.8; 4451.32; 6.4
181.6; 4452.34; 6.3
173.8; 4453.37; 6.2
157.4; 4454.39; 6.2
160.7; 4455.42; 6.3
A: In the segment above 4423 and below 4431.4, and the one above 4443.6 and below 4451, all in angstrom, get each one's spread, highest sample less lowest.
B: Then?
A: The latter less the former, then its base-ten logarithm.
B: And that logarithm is 0.93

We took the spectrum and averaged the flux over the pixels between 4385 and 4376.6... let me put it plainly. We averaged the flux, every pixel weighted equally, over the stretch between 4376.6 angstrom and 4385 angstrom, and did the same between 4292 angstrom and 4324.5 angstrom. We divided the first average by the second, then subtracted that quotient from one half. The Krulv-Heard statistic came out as -0.70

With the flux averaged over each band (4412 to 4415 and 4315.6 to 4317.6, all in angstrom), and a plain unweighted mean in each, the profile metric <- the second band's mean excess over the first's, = -13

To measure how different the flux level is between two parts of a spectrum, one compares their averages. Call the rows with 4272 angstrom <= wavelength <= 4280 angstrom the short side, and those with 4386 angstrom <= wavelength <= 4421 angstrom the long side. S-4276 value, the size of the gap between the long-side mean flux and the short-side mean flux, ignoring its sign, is 18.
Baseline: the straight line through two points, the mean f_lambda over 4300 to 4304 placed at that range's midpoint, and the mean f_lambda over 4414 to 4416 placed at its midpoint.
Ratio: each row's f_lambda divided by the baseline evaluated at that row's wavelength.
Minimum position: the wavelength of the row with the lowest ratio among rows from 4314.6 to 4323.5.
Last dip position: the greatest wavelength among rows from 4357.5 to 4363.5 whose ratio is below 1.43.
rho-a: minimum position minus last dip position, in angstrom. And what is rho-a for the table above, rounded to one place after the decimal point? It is -40.0 angstrom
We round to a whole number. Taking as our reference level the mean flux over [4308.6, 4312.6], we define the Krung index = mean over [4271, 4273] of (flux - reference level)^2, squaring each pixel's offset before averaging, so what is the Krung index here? 1440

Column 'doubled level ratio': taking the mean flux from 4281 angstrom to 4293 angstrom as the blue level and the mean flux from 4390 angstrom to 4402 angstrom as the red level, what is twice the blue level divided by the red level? 1.76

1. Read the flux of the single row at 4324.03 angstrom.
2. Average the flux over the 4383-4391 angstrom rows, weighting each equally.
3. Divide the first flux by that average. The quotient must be 0.86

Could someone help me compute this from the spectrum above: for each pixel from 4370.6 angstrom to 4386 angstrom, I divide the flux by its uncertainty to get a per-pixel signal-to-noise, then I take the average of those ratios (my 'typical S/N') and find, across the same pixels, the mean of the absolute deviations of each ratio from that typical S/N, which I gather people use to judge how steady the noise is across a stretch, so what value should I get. 0.8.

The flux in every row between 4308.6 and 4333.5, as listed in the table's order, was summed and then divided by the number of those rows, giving 144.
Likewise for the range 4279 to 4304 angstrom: 125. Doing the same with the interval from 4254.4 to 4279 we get 147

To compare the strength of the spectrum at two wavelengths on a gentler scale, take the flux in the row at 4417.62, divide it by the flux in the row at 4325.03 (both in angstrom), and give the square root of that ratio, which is 1.16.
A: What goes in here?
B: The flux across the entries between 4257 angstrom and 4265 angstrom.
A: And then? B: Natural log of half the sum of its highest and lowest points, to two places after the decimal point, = 5.02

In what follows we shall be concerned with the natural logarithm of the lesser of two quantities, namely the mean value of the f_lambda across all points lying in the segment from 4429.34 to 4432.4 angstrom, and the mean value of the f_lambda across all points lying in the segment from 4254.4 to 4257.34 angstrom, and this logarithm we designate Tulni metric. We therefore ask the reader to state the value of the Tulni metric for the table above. 5.00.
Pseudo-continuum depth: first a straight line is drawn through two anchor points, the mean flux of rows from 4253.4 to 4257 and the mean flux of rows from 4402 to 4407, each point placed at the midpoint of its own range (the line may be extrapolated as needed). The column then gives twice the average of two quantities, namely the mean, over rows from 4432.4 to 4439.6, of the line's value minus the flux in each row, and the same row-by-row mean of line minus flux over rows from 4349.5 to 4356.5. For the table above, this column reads -4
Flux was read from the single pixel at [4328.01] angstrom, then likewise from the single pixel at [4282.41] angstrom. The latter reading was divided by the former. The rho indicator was 0.76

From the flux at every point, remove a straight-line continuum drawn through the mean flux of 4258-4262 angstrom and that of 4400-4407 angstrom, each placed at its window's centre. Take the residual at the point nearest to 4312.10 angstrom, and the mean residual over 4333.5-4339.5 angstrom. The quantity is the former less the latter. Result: -57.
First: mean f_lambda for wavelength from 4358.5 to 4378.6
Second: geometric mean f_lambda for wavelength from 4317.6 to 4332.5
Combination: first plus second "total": 311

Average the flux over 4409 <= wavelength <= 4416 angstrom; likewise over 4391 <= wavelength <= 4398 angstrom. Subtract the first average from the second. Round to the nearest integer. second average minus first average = -21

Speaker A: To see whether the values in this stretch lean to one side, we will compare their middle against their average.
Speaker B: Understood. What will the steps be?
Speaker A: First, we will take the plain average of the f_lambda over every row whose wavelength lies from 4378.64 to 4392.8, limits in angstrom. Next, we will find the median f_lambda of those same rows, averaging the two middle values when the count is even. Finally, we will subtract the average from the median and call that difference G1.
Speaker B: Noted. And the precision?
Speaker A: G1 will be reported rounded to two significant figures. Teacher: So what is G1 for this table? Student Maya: 1.8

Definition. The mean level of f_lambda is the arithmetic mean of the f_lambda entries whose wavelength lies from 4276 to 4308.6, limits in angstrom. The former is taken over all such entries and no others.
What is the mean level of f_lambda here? 125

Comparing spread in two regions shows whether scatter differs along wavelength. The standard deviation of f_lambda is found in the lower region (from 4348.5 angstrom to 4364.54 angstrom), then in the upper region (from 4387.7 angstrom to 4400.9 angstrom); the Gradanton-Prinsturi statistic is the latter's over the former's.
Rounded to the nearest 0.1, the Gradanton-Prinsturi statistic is 0.5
